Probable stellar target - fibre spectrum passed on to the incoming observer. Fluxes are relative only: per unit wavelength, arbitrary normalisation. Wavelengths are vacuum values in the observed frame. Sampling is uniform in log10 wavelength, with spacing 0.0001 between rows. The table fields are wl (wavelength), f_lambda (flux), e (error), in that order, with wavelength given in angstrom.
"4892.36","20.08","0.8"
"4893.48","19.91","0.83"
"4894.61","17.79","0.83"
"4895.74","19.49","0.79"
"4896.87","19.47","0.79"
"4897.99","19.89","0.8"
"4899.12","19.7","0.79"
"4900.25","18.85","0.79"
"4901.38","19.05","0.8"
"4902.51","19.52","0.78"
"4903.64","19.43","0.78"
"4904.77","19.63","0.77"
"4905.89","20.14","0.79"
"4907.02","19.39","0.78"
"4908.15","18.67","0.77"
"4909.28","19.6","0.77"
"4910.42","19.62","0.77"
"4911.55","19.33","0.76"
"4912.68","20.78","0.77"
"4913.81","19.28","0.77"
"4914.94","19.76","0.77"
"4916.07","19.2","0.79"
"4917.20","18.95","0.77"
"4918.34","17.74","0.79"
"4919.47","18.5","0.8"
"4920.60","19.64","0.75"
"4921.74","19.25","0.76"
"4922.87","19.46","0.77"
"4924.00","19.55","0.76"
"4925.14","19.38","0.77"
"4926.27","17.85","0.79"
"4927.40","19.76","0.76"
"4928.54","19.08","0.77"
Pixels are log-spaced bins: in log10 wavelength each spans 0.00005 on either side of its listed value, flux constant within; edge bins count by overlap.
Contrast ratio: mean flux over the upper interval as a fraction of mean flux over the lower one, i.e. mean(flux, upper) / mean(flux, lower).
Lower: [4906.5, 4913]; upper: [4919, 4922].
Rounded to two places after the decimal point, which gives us 0.98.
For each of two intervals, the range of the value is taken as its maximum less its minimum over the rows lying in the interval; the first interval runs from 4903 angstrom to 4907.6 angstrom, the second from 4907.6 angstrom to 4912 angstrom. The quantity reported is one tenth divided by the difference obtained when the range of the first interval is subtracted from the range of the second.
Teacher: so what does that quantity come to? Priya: 0.50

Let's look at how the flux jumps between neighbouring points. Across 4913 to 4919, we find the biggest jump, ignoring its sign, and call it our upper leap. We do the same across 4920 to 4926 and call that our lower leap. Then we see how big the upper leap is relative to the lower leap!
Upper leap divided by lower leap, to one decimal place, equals 3.1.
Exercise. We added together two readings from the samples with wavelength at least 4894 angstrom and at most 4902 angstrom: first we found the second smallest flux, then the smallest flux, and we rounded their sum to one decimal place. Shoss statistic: 36.6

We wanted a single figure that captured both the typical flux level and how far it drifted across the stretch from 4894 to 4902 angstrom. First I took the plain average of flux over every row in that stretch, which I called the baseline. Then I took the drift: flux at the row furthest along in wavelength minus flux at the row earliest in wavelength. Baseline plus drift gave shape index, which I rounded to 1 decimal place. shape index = 20.4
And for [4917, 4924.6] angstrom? 19.6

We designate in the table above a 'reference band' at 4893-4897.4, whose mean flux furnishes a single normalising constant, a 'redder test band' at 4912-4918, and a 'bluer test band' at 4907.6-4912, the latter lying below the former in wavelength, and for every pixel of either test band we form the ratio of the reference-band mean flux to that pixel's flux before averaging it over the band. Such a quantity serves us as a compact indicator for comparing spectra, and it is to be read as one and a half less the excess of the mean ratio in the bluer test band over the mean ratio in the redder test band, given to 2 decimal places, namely 1.49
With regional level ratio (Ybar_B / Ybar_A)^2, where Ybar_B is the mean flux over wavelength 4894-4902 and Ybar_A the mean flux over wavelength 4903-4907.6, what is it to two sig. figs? 0.95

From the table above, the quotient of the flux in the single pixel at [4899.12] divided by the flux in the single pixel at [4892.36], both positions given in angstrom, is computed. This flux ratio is 0.98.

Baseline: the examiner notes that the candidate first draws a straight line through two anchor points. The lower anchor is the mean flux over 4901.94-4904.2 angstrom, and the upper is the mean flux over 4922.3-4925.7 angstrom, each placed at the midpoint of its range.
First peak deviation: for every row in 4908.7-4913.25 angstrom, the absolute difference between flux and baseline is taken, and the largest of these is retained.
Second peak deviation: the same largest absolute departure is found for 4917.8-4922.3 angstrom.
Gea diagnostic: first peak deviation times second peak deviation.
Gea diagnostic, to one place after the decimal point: 2.3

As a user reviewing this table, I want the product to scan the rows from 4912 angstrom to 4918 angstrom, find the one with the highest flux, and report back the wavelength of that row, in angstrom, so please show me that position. 4912.68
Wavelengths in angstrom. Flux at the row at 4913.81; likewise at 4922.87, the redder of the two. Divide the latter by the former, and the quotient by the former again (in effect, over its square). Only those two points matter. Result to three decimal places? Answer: 0.052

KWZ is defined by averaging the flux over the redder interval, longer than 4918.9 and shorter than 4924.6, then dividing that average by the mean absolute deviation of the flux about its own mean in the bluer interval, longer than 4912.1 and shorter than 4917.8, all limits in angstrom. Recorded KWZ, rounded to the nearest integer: 36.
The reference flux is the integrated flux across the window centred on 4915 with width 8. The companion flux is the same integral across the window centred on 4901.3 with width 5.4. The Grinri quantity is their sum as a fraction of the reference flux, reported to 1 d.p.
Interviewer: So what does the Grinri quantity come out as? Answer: 1.7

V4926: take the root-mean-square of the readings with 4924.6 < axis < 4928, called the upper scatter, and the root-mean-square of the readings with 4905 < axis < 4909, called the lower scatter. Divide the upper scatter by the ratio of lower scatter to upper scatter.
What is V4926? 18.6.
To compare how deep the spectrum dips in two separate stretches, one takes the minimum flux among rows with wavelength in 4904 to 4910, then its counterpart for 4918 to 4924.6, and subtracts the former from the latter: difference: -0.9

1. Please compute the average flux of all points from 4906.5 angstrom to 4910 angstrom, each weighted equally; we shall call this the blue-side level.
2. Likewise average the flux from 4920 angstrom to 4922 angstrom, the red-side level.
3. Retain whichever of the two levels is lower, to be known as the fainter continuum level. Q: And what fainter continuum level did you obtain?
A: 19.2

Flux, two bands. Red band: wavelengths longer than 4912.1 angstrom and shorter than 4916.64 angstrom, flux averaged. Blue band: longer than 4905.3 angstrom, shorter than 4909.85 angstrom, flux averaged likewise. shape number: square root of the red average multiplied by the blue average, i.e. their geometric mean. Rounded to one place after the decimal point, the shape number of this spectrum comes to 19.6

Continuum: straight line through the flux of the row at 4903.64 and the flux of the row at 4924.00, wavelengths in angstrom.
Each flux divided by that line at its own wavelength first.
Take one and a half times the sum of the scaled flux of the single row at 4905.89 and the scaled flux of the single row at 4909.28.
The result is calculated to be 3.06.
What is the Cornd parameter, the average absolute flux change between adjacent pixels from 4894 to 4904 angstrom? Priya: 0.49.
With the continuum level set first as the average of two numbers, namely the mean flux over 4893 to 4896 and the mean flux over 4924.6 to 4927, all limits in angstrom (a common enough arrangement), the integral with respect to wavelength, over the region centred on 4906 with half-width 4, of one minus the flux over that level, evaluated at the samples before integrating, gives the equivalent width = -0.27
